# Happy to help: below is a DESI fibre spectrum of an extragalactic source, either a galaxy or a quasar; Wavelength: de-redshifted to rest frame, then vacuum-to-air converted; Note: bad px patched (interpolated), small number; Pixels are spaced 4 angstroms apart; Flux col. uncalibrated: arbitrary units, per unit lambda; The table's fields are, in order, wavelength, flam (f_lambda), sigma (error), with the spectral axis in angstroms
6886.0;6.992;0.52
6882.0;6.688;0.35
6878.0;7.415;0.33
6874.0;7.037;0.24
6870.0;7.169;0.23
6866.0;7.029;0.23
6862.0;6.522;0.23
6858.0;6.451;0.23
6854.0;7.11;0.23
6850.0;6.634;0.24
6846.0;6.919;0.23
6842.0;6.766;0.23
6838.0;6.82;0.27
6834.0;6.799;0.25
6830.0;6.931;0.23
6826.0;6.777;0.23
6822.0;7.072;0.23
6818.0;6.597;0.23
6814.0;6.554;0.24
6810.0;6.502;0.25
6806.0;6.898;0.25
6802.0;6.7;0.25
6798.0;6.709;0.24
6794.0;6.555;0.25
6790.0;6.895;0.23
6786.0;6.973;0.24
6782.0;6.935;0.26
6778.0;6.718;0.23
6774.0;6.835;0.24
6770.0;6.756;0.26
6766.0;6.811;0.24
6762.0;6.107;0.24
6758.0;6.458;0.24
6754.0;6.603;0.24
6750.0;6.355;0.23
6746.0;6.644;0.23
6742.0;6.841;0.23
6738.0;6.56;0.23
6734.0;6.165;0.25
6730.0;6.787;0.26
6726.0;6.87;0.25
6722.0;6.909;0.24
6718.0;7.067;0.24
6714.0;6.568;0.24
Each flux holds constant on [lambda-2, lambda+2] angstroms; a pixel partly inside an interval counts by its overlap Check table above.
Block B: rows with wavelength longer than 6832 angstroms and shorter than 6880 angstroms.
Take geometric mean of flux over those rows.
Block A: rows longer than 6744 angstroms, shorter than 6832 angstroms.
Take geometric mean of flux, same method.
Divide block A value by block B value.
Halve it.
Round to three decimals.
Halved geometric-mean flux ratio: 0.486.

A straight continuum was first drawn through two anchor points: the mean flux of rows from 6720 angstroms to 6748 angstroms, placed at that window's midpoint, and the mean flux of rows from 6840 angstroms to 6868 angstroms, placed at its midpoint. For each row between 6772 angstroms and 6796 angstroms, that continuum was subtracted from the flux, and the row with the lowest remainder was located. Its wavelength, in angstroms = 6794.0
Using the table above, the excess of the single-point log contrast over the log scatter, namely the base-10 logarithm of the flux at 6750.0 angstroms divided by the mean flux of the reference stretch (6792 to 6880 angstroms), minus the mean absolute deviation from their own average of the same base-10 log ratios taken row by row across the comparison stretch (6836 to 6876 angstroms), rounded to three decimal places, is -0.044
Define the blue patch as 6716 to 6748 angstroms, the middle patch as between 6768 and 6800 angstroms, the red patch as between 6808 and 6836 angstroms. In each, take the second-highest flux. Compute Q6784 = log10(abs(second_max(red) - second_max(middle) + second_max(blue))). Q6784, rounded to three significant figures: 0.839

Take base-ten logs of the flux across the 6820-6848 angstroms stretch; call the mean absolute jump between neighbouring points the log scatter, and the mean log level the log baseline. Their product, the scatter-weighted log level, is 0.0071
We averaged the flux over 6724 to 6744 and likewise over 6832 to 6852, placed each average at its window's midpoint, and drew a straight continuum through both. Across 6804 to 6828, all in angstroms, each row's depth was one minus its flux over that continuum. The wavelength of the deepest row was 6810.0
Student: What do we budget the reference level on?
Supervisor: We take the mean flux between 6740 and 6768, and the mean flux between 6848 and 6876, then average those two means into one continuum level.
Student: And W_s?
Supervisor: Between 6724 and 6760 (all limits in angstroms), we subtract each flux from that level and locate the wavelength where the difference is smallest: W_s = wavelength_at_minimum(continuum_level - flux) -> 6726.0 angstroms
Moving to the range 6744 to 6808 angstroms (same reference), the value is 6786.0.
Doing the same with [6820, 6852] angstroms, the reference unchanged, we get 6822.0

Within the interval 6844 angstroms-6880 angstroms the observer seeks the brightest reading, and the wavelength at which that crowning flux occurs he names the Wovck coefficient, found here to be 6878.0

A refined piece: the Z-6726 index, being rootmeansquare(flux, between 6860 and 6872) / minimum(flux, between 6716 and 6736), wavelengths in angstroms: 1.12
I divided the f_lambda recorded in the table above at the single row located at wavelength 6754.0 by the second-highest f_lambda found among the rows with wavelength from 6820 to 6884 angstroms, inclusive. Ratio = 0.92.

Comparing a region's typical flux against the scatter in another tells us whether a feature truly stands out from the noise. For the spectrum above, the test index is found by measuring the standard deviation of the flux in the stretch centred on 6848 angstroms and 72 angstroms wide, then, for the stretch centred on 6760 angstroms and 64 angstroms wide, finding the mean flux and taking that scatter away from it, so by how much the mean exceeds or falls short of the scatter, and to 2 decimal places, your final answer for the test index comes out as 6.40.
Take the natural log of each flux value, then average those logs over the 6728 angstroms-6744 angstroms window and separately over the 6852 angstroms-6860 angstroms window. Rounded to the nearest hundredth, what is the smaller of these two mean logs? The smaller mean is 1.88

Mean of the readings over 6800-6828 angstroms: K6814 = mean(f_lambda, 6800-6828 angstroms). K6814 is 6.73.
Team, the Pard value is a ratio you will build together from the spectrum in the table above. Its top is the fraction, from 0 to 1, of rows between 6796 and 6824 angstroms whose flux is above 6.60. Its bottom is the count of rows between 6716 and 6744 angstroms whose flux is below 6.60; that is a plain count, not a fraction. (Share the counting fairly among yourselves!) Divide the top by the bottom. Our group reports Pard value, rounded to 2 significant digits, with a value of 0.29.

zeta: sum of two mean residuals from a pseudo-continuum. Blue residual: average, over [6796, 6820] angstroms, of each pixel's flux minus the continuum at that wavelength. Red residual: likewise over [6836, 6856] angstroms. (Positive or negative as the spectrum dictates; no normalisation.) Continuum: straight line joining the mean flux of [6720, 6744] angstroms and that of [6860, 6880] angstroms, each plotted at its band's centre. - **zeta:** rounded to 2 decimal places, -0.34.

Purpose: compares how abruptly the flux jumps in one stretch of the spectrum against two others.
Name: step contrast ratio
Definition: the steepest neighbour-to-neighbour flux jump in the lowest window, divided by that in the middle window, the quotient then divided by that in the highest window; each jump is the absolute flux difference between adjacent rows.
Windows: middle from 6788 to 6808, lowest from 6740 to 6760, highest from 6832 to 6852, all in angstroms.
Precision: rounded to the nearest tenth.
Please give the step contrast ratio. 3.0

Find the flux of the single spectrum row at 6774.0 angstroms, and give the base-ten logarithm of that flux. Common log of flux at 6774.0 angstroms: 0.835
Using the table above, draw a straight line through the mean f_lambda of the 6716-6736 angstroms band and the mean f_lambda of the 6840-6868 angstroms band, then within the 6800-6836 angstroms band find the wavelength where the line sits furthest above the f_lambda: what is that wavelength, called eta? 6810.0 angstroms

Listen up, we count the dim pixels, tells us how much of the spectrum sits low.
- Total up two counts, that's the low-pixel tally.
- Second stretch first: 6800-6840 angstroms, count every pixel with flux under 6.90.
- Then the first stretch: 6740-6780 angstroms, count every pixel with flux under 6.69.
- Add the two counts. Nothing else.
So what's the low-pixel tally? 13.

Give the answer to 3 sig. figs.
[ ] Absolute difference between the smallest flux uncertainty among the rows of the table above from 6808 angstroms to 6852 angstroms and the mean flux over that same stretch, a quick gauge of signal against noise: 6.53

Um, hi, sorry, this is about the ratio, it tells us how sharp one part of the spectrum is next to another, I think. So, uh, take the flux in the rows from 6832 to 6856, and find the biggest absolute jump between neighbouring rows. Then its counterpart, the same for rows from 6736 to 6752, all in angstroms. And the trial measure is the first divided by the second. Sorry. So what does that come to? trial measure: 1.65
